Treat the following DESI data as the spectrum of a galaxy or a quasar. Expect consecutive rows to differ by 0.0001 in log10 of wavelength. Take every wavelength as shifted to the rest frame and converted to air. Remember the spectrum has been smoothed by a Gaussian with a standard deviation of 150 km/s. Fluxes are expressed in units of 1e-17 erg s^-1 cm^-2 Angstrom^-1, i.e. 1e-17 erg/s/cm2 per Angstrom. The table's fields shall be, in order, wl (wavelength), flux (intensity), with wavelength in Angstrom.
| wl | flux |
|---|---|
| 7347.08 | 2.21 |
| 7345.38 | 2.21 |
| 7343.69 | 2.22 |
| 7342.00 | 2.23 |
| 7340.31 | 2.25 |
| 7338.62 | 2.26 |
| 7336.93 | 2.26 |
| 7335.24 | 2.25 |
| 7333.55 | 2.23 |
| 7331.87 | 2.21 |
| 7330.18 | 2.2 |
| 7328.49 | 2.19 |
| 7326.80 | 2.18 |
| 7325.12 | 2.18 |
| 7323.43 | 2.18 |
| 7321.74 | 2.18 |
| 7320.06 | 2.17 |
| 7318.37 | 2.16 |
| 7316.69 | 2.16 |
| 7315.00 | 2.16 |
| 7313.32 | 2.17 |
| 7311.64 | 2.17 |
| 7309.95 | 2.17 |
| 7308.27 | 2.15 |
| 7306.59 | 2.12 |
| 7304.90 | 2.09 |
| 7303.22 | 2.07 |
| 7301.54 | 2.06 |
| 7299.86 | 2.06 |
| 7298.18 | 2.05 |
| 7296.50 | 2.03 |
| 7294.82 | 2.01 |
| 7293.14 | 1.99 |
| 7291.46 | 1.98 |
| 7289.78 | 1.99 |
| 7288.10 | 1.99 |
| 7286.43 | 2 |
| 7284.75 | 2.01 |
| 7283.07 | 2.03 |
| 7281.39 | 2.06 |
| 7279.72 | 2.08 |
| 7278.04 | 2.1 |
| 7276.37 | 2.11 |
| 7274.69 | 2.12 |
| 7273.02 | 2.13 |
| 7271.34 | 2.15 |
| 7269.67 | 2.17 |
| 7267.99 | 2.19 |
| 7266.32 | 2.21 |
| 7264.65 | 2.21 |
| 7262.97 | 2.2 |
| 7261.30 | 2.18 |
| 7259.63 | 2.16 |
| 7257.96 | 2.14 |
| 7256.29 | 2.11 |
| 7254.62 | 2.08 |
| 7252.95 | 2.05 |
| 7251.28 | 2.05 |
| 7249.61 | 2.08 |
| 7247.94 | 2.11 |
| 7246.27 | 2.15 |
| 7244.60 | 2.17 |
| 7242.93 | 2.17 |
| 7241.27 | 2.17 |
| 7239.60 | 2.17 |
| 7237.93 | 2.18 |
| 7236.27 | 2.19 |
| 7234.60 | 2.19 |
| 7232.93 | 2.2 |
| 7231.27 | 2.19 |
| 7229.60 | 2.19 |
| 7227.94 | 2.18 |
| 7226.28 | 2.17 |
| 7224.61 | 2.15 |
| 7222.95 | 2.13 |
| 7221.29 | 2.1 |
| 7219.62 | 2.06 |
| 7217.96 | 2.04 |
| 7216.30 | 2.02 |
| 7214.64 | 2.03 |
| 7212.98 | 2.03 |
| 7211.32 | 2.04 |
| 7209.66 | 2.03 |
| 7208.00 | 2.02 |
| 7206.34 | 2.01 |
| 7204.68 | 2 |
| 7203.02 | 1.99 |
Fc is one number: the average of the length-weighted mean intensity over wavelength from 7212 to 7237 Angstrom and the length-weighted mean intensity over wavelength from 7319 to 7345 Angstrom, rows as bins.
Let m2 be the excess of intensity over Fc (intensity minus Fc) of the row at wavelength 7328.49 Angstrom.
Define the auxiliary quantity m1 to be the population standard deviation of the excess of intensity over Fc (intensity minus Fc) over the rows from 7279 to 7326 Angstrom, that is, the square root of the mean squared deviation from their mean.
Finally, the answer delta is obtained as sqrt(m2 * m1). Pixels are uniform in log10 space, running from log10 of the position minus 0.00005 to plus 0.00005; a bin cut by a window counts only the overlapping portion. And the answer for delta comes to 0.040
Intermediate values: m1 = 0.072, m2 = 0.022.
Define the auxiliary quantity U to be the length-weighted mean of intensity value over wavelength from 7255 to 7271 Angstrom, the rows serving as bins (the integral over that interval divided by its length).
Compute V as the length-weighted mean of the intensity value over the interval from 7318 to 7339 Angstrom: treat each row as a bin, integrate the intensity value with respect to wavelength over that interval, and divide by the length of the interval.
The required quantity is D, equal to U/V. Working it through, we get 0.99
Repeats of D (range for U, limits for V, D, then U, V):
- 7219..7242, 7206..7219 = 1.07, 2.16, 2.03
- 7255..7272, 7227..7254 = 1.01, 2.17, 2.15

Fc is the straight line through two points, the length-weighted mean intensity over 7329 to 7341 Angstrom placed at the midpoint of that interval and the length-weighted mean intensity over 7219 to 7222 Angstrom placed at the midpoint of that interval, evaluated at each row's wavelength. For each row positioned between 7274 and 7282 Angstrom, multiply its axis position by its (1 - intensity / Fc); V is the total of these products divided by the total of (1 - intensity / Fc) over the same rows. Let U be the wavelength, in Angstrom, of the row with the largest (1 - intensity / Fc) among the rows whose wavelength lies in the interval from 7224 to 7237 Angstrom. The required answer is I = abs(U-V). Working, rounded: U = 7224.61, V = 7279.0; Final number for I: 54.4 Angstrom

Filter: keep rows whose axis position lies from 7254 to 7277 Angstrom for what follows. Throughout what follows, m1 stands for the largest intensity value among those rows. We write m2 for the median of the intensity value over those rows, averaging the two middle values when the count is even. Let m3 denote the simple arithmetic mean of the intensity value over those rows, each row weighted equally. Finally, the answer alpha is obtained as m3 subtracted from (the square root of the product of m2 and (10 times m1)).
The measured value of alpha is 4.75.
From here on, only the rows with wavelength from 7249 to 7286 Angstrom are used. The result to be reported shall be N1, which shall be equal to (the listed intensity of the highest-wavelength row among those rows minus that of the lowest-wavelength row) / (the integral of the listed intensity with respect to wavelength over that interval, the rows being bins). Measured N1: -0.0009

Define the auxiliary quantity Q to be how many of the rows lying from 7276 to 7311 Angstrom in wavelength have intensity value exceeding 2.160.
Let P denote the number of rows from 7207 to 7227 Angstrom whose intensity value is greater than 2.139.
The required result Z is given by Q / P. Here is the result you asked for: 0.50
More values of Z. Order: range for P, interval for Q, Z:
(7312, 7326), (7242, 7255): 0.25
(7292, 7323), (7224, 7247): 1.33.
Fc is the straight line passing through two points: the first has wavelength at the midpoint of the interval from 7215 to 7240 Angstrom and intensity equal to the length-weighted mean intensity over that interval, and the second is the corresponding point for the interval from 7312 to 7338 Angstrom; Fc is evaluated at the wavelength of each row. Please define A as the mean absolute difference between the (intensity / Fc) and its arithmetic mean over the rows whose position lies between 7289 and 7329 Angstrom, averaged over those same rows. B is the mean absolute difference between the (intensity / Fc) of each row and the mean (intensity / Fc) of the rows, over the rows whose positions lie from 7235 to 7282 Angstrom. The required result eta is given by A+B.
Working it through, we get 0.048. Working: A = 0.028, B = 0.0206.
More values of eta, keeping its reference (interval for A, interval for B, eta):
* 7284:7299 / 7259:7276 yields 0.020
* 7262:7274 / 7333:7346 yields 0.020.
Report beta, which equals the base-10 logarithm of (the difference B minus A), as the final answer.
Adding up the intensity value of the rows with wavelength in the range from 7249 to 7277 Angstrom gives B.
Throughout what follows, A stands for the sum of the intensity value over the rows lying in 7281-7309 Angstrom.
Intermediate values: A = 34.7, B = 36.3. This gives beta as 0.22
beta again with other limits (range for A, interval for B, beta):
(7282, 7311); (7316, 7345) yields 0.43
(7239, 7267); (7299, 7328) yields -1.70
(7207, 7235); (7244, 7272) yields -0.19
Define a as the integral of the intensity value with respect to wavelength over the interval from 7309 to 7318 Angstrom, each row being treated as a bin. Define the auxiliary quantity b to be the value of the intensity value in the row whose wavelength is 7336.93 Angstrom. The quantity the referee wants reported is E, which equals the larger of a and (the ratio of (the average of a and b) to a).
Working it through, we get 19.5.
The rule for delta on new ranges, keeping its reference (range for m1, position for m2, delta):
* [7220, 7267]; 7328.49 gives 0.032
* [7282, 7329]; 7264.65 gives 0.056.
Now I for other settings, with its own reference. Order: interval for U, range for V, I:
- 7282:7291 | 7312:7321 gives 27.1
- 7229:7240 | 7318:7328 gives 82.8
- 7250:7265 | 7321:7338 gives 71.9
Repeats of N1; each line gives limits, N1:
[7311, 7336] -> 0.0015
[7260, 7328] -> 0.0000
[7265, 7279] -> -0.0037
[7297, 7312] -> 0.0038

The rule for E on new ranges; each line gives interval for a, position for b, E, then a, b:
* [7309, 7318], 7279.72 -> 19.5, 19.5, 2.08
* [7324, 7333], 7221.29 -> 19.7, 19.7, 2.1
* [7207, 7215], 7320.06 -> 16.2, 16.2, 2.17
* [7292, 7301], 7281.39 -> 18.2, 18.2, 2.06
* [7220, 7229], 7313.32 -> 19.3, 19.3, 2.17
